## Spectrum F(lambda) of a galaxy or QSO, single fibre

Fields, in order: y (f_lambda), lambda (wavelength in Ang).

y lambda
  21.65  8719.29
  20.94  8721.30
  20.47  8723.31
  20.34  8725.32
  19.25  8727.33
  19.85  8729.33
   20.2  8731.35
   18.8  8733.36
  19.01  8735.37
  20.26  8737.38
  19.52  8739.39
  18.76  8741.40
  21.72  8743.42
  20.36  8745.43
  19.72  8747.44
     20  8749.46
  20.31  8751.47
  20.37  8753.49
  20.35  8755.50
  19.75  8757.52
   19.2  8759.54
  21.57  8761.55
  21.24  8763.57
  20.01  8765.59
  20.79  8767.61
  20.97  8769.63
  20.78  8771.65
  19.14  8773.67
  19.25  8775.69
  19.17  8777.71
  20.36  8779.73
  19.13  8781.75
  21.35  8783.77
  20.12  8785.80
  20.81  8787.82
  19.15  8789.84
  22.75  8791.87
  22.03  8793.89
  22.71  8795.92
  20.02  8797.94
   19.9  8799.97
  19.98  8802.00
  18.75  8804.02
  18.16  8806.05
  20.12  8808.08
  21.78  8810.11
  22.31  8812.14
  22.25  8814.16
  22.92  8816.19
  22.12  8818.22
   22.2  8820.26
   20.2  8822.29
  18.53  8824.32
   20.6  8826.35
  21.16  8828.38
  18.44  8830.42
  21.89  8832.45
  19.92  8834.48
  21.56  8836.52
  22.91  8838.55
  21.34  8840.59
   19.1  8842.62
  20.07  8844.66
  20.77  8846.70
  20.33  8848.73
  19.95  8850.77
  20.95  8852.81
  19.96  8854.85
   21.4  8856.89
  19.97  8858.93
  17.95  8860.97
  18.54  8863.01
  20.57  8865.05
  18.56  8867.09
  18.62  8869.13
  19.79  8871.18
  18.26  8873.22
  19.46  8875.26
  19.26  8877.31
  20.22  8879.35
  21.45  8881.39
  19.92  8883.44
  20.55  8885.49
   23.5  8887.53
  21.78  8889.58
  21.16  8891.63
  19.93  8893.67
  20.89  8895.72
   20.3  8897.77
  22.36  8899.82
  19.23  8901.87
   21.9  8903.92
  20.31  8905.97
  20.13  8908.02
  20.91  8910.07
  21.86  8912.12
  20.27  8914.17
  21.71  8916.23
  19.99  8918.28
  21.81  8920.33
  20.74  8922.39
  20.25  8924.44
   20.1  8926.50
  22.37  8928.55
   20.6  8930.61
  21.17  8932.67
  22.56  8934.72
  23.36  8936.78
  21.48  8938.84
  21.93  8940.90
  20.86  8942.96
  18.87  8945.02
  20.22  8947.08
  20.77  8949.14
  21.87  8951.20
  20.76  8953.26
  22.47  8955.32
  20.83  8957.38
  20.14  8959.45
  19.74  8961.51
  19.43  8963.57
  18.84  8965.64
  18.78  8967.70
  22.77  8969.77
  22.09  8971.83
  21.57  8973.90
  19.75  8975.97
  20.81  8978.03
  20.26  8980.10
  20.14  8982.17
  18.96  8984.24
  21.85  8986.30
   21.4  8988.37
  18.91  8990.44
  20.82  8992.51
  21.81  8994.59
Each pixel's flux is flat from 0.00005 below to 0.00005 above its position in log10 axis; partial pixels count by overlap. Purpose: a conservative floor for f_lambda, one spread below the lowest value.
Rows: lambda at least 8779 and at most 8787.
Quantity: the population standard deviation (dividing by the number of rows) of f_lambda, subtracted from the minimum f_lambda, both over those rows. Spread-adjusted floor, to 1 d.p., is 18.3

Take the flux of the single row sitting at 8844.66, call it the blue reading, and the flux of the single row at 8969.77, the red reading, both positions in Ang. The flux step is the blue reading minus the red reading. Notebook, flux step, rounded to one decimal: -2.7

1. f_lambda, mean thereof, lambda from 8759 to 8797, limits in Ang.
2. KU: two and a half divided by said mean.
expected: 0.122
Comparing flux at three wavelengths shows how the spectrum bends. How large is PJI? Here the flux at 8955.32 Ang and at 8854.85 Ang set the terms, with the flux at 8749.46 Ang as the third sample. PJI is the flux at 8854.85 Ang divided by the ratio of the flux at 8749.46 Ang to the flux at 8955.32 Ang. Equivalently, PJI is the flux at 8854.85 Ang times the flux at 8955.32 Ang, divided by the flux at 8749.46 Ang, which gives 22.43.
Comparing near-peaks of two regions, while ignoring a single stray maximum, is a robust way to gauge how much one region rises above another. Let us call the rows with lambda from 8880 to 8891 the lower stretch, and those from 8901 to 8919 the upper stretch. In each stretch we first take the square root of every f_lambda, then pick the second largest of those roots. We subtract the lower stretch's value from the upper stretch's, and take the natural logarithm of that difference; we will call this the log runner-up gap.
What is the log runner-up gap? -4.8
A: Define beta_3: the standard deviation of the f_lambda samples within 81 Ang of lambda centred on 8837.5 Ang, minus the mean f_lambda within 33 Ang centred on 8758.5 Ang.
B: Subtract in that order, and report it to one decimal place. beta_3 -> -19.0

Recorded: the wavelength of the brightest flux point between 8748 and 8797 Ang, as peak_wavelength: 8791.87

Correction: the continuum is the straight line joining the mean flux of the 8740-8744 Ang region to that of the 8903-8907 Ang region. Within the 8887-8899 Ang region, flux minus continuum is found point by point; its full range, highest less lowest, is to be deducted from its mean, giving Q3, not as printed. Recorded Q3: -3.4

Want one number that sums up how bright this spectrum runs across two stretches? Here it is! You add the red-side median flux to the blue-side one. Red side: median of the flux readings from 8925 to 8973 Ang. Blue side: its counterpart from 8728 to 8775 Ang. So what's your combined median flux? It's 41.0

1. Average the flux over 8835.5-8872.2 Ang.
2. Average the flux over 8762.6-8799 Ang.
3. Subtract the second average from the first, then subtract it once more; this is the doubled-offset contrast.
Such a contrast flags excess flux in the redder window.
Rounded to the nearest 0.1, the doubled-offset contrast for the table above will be -21.0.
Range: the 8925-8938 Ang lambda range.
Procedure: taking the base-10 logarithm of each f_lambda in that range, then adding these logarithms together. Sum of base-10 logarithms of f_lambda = 8.01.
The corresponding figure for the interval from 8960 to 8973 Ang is 7.83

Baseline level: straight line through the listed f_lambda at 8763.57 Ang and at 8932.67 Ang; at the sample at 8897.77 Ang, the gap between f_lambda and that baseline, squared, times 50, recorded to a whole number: 39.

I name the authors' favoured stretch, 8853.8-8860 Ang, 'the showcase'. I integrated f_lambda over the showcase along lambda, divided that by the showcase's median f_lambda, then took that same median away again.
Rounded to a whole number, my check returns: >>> -14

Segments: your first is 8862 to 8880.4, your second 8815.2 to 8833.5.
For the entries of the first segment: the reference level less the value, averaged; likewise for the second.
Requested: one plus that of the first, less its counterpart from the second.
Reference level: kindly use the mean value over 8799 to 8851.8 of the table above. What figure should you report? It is 2.6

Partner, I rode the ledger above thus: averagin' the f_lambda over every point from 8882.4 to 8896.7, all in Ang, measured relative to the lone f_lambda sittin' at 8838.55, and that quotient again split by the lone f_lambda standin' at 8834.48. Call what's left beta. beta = 0.046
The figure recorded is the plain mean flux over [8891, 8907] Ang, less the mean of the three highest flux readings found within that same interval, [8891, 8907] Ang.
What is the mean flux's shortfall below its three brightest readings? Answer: -1.05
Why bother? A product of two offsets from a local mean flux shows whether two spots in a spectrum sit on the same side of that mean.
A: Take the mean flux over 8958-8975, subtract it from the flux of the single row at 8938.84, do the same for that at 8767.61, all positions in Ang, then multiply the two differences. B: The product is 0.4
